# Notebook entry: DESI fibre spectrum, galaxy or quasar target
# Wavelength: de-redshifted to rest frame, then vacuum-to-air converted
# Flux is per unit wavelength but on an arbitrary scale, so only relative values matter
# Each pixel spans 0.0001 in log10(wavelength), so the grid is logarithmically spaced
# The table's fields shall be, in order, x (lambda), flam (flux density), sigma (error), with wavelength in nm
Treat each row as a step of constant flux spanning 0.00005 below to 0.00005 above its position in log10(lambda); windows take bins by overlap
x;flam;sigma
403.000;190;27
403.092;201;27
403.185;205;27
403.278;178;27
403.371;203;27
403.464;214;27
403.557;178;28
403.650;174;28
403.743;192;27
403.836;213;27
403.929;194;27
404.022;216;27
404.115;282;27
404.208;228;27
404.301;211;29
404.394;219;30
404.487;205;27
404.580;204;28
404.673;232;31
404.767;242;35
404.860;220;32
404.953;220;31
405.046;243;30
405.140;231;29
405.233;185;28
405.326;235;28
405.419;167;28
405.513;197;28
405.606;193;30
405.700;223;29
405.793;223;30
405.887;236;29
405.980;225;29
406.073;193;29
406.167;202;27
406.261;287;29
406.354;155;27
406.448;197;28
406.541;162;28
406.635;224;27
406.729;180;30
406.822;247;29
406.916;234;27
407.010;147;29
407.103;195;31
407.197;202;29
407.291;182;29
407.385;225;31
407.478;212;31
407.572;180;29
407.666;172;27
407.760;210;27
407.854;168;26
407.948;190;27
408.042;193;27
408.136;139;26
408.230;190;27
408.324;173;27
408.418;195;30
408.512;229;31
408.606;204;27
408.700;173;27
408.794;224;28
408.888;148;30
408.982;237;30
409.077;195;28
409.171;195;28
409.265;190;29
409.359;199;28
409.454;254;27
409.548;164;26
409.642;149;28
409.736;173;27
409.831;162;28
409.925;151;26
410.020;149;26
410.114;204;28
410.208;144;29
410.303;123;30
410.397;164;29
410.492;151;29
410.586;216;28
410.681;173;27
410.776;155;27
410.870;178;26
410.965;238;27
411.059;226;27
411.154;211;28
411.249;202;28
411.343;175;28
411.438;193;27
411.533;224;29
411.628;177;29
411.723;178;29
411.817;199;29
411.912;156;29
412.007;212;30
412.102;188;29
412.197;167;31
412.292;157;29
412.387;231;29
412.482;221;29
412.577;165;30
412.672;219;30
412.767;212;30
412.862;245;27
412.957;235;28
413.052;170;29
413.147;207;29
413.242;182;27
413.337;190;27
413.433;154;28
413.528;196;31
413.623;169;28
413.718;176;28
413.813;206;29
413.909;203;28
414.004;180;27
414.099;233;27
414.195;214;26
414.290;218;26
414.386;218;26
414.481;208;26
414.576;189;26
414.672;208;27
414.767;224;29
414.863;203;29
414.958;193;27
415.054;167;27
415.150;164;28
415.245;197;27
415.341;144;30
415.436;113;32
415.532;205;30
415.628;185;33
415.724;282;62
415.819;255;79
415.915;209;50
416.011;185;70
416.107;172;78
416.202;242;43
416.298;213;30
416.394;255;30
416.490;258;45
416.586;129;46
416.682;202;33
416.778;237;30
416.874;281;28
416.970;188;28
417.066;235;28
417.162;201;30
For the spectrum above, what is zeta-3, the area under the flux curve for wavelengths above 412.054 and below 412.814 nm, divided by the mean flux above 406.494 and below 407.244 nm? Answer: 0.745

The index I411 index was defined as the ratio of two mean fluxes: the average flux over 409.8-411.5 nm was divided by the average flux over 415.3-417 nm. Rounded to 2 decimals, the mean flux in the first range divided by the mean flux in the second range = 0.86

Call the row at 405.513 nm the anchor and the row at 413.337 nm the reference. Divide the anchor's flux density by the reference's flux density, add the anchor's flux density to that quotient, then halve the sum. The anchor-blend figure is 99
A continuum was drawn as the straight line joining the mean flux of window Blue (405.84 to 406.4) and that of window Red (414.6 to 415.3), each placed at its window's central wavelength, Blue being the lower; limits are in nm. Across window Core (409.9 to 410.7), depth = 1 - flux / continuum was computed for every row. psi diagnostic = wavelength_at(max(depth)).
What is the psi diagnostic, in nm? 410.303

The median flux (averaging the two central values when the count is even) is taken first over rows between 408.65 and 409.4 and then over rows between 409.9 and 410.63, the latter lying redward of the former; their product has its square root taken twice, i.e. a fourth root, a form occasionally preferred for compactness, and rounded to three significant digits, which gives 13.1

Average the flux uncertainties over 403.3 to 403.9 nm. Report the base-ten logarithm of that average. 1.44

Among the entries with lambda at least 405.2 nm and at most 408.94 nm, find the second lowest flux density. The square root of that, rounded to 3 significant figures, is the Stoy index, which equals 12.1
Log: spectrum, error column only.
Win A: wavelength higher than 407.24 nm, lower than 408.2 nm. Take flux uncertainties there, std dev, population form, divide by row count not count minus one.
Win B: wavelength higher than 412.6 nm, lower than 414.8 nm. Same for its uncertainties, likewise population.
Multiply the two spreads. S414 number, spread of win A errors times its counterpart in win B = 2.5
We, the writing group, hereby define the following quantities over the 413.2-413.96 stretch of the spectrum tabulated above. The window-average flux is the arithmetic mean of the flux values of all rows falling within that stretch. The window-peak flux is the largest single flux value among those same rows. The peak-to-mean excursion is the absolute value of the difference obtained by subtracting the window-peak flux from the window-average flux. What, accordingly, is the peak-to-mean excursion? 22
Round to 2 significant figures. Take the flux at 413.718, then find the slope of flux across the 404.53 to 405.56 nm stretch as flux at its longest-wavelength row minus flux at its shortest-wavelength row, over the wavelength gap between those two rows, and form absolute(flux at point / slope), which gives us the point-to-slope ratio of 23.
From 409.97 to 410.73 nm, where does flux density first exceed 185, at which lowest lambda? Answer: 410.114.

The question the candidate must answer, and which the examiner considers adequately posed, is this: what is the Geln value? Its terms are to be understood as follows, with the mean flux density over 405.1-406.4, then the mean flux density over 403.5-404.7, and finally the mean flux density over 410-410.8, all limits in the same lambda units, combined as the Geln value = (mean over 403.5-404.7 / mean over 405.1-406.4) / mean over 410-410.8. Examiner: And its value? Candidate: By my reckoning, 0.0061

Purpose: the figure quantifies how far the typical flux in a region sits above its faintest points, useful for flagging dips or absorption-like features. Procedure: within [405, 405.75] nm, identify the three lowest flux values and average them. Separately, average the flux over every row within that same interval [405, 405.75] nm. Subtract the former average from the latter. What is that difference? 28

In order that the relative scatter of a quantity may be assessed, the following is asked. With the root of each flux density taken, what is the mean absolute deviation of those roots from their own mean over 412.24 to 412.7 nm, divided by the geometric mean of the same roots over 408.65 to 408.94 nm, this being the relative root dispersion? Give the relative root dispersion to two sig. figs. 0.081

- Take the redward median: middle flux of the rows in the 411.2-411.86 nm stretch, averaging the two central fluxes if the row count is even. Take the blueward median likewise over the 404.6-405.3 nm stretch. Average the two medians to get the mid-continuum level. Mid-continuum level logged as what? 212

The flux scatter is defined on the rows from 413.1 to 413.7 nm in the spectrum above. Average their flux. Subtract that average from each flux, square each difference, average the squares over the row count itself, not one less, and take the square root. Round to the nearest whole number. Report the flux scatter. 17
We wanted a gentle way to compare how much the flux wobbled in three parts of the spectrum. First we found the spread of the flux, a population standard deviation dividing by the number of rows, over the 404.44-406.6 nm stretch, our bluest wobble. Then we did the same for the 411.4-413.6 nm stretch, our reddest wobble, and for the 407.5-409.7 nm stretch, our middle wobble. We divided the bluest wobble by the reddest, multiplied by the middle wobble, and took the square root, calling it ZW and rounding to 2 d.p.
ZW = 5.57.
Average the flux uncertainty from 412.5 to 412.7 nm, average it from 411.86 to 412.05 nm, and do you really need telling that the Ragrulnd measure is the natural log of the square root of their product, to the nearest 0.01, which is 3.39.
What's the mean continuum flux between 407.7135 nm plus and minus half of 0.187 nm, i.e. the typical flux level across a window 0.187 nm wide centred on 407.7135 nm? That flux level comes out 191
